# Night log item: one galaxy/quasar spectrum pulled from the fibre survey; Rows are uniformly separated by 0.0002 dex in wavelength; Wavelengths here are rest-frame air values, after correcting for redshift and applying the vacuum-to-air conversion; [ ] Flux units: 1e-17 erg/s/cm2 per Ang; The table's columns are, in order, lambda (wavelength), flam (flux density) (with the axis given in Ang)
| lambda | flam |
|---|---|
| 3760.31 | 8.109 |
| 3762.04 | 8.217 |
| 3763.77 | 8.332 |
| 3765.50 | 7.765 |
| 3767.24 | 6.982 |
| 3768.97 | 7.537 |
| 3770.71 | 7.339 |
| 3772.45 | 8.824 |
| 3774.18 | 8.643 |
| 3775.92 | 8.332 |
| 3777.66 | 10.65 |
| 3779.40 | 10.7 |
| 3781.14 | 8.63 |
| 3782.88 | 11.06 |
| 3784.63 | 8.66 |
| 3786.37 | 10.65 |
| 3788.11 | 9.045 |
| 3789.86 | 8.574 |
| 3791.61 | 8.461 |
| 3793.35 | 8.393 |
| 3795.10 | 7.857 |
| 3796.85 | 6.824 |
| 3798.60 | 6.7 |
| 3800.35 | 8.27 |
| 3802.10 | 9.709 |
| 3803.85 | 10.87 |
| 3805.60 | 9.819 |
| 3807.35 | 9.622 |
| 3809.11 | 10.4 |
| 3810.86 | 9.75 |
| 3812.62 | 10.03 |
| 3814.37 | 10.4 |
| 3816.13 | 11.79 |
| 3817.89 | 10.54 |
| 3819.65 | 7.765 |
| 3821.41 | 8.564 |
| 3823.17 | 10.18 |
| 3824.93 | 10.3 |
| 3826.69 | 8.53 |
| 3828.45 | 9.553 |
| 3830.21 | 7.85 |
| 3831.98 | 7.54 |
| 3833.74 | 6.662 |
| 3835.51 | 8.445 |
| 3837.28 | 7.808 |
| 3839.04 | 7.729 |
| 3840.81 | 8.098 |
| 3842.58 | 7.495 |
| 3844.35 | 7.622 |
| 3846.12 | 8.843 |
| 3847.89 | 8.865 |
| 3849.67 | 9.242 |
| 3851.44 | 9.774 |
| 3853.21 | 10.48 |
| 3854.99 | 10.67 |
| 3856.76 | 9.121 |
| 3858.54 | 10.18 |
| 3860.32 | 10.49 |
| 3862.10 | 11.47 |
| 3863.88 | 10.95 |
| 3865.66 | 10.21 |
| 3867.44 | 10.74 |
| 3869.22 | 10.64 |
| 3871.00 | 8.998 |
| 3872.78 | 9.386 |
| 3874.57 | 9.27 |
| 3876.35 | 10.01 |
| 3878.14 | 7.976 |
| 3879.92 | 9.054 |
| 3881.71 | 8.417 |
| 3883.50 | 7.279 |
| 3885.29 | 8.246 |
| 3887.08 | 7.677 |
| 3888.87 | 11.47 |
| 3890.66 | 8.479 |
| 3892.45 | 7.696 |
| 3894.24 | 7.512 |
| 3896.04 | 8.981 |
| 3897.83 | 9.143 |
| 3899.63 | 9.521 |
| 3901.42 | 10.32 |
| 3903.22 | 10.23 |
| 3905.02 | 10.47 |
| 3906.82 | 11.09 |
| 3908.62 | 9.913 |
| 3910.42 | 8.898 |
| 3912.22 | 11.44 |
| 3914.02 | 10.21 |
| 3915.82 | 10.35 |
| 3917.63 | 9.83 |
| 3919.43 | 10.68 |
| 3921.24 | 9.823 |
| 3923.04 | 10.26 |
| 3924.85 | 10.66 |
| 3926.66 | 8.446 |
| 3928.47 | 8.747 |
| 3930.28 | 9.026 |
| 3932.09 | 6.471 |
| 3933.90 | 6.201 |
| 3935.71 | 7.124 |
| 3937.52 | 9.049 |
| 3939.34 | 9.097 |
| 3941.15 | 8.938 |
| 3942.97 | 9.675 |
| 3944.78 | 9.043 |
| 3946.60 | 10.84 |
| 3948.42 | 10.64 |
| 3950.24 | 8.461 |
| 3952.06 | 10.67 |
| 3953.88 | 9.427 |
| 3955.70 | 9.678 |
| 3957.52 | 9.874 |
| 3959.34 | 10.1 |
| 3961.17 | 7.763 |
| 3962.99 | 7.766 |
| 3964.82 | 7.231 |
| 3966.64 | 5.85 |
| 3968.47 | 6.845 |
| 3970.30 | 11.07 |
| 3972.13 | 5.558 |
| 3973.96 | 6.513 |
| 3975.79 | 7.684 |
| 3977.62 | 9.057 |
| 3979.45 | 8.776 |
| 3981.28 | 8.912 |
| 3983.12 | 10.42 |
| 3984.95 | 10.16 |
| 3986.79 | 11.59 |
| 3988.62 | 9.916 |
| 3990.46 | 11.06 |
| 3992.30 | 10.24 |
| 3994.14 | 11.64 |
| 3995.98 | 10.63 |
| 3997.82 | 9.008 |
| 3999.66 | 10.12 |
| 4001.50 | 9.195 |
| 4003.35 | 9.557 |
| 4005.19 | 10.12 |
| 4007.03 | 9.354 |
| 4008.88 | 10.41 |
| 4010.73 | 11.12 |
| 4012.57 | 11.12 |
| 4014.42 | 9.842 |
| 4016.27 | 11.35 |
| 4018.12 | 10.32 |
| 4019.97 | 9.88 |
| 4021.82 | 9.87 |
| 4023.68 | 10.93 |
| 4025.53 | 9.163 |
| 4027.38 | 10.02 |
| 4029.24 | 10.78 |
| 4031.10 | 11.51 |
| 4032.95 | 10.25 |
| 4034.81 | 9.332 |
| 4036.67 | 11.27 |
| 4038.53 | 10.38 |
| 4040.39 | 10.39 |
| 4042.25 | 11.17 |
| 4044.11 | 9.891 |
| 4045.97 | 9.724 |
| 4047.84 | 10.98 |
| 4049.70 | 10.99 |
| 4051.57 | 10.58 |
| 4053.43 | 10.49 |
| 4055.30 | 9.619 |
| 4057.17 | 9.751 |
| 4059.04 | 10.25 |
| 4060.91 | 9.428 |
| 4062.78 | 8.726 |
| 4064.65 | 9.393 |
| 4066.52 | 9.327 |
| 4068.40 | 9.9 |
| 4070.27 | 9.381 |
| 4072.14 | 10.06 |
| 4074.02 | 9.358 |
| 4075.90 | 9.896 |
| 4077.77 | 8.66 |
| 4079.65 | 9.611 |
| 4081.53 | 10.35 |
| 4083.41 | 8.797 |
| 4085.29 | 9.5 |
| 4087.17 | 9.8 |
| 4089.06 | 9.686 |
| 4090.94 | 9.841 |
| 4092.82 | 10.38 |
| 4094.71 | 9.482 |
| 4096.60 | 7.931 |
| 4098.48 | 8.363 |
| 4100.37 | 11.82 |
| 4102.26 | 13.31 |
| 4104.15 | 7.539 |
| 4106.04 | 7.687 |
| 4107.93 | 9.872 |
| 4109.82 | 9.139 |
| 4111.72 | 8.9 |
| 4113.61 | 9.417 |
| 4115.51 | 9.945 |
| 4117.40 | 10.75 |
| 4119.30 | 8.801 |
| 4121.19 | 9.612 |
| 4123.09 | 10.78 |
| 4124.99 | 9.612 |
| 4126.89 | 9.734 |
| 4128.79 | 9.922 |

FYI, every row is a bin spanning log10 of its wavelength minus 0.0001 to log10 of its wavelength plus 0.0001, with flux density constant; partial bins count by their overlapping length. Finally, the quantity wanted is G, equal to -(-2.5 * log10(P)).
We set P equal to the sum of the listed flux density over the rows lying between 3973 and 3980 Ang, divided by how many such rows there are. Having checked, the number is 2.26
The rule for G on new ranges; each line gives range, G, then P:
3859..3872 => 2.55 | 10.5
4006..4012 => 2.53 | 10.3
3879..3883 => 2.35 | 8.7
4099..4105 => 2.59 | 10.9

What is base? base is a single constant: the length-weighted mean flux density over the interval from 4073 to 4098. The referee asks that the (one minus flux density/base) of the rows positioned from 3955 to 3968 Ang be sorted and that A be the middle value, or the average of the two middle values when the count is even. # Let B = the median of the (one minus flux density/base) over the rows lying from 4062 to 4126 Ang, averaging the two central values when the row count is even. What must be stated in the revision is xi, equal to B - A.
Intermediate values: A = 0.18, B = -0.01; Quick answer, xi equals -0.19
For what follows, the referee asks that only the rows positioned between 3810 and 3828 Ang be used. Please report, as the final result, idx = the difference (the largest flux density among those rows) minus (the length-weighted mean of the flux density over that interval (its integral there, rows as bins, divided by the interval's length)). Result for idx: 2.0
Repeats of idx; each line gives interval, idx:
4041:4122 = 3.6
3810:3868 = 2.5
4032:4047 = 1.0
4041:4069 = 1.2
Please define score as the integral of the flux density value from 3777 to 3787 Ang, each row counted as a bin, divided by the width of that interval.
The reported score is 10.0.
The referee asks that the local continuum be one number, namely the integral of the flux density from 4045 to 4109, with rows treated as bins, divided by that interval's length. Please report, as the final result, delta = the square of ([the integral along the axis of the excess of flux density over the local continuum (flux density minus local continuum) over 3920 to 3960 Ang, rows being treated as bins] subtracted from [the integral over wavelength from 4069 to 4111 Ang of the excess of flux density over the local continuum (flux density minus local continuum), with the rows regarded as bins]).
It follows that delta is 204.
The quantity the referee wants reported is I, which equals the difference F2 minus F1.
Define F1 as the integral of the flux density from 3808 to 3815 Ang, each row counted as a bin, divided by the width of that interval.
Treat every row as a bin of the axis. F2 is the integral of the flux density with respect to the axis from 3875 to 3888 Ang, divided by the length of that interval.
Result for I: -1.70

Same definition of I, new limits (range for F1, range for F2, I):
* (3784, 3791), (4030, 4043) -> 1.39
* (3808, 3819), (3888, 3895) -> -1.59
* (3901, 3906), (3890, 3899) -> -1.95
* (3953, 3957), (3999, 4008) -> 0.07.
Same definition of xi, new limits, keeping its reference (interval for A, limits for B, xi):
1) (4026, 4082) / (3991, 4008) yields -0.02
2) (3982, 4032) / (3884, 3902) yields 0.16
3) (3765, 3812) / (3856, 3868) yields -0.20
